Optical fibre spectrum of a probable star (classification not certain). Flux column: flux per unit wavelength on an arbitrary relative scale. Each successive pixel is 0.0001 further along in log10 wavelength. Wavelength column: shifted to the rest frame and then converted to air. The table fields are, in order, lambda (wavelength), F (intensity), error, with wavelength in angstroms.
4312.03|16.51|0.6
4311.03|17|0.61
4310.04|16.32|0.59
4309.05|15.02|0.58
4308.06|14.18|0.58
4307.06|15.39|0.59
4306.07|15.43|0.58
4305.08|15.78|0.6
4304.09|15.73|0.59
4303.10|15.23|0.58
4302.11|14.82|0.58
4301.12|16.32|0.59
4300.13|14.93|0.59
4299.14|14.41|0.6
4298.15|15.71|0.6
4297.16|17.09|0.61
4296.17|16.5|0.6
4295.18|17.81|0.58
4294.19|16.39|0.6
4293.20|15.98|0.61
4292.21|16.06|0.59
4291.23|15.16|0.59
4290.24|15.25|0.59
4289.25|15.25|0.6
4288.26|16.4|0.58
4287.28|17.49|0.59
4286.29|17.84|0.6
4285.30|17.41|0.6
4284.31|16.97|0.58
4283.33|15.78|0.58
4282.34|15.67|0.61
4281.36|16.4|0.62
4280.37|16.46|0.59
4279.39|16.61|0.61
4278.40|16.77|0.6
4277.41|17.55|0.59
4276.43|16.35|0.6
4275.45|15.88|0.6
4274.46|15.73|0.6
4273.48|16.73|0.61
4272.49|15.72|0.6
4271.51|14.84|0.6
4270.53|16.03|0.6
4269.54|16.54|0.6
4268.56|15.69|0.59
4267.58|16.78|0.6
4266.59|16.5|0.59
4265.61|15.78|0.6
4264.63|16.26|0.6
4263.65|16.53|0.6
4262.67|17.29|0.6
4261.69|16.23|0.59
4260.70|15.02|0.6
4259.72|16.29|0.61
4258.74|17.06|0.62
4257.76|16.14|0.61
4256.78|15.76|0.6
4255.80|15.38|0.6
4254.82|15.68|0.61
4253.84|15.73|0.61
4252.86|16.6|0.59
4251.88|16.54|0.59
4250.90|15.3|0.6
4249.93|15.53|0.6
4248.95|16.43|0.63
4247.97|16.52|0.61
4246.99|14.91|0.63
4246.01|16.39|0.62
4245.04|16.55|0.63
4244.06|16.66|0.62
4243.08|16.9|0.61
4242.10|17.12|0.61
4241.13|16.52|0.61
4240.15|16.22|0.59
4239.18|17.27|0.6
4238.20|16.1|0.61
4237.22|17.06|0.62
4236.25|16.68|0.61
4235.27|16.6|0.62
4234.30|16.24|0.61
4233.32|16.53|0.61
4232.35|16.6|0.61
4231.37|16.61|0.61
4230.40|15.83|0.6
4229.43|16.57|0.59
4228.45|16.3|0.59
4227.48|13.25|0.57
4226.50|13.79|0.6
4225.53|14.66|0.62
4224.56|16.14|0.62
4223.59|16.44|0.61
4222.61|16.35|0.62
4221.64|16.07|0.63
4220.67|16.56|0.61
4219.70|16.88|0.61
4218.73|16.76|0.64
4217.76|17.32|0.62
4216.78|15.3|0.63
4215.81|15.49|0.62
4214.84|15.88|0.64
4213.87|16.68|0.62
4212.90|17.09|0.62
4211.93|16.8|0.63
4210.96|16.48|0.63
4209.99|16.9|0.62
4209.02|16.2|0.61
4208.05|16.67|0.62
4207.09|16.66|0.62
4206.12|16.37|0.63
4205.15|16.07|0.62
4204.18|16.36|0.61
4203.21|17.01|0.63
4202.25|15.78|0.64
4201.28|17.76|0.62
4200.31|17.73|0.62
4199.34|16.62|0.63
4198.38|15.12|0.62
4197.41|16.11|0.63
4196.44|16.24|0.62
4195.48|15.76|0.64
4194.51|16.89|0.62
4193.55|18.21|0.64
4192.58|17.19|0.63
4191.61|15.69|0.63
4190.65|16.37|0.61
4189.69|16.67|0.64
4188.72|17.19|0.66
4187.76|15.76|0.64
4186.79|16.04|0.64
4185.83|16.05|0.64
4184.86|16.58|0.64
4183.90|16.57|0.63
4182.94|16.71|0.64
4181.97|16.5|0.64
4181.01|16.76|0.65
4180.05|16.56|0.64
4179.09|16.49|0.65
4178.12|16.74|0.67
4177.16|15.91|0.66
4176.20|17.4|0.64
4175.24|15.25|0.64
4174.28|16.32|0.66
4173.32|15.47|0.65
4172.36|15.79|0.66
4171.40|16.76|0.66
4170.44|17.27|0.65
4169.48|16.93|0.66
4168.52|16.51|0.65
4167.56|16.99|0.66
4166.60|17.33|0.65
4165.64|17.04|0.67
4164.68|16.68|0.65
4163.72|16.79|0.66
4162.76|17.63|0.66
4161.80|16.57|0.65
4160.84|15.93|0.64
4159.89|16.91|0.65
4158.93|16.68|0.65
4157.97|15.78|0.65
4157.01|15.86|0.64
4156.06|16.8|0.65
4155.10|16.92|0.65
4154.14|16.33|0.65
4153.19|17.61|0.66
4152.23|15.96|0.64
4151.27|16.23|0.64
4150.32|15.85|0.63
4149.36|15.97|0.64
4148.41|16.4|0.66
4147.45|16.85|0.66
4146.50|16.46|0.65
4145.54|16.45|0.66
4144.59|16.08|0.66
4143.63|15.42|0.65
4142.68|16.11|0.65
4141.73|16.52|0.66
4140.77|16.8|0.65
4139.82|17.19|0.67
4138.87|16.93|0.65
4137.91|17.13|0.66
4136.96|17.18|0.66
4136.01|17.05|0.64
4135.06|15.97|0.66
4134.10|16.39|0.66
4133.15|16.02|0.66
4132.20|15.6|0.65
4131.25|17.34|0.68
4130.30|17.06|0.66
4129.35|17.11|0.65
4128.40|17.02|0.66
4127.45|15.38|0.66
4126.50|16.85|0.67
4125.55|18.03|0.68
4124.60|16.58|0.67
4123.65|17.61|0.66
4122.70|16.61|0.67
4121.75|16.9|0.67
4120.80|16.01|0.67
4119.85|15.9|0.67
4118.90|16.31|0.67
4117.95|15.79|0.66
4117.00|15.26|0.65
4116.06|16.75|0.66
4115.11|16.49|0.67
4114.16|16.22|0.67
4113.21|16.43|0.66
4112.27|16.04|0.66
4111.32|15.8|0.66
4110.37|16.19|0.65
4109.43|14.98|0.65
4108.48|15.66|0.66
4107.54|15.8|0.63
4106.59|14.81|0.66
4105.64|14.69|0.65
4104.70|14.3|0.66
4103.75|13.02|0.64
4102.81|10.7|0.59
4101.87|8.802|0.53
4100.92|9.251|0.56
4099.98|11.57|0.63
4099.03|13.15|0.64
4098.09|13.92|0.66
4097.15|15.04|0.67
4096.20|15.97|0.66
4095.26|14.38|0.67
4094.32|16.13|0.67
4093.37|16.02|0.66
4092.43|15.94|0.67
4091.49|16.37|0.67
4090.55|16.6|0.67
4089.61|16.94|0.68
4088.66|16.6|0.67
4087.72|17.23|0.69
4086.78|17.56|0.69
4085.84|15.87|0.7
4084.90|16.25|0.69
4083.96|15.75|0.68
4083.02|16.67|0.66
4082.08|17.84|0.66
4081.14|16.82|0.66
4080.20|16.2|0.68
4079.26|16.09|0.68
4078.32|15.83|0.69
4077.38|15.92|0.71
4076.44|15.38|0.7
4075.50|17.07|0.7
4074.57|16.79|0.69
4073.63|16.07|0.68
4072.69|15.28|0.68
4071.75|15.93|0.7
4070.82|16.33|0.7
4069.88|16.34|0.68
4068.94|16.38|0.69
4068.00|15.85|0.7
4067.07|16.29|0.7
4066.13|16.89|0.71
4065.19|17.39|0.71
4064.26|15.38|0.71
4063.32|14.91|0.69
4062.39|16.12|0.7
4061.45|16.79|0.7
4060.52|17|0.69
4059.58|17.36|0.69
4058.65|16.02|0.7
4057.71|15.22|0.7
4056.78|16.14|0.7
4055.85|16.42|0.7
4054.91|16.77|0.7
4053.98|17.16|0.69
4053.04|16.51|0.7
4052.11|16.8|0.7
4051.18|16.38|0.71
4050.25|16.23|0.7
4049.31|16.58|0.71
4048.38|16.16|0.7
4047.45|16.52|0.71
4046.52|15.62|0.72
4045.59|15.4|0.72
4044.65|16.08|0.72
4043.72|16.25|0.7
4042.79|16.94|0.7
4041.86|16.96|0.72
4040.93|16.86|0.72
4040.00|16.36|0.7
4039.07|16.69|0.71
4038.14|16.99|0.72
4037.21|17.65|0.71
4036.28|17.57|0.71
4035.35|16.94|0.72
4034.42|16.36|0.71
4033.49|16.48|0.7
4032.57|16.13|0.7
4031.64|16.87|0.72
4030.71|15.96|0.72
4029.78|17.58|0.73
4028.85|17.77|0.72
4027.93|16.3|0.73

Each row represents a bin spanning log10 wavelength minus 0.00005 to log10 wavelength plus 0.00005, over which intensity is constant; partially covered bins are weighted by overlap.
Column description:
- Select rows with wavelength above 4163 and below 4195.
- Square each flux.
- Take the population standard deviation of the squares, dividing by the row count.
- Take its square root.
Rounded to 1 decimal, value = 4.5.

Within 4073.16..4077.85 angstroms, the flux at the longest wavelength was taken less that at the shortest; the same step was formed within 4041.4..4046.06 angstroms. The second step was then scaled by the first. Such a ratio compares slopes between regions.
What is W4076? 10.4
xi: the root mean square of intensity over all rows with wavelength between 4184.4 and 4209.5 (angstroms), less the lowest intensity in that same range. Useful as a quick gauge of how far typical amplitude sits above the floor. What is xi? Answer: 1.40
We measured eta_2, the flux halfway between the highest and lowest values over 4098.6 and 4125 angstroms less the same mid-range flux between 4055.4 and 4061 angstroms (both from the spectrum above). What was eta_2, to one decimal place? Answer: -3.1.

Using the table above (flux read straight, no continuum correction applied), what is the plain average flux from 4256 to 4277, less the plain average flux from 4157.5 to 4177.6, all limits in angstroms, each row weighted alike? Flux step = -0.4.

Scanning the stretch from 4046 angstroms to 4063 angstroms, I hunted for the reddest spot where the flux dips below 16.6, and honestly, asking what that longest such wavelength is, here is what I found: 4062.39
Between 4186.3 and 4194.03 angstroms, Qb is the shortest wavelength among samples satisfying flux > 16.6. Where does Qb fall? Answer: 4188.72 angstroms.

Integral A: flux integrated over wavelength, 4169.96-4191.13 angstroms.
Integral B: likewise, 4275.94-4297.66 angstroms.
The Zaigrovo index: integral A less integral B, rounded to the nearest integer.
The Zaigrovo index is -11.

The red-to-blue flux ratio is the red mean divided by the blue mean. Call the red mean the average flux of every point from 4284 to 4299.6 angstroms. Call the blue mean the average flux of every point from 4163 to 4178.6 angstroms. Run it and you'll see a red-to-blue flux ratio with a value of 0.99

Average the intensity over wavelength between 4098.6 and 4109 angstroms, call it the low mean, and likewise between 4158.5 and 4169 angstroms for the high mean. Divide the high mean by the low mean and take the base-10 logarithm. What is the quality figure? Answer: 0.12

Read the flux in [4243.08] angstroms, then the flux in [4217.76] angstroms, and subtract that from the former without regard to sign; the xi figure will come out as 0.42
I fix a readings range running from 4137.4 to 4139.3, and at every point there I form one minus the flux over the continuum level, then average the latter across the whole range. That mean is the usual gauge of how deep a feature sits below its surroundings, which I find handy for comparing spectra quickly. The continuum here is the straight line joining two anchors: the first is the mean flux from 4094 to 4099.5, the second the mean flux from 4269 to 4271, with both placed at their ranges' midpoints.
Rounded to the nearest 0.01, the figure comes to -0.13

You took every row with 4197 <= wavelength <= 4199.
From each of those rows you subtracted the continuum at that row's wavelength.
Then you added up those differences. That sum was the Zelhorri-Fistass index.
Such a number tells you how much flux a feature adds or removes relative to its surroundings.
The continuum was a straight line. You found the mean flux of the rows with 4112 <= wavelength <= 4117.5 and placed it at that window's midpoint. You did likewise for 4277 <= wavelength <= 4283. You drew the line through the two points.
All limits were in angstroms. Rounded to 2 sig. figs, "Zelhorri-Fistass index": -1.5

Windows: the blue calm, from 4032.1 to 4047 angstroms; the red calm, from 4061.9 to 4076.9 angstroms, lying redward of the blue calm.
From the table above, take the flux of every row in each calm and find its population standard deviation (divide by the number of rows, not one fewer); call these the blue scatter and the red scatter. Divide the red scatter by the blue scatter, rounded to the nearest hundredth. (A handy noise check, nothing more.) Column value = 1.11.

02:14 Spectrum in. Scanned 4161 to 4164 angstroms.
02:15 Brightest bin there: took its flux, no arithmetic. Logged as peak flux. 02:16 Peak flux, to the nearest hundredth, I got 17.63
